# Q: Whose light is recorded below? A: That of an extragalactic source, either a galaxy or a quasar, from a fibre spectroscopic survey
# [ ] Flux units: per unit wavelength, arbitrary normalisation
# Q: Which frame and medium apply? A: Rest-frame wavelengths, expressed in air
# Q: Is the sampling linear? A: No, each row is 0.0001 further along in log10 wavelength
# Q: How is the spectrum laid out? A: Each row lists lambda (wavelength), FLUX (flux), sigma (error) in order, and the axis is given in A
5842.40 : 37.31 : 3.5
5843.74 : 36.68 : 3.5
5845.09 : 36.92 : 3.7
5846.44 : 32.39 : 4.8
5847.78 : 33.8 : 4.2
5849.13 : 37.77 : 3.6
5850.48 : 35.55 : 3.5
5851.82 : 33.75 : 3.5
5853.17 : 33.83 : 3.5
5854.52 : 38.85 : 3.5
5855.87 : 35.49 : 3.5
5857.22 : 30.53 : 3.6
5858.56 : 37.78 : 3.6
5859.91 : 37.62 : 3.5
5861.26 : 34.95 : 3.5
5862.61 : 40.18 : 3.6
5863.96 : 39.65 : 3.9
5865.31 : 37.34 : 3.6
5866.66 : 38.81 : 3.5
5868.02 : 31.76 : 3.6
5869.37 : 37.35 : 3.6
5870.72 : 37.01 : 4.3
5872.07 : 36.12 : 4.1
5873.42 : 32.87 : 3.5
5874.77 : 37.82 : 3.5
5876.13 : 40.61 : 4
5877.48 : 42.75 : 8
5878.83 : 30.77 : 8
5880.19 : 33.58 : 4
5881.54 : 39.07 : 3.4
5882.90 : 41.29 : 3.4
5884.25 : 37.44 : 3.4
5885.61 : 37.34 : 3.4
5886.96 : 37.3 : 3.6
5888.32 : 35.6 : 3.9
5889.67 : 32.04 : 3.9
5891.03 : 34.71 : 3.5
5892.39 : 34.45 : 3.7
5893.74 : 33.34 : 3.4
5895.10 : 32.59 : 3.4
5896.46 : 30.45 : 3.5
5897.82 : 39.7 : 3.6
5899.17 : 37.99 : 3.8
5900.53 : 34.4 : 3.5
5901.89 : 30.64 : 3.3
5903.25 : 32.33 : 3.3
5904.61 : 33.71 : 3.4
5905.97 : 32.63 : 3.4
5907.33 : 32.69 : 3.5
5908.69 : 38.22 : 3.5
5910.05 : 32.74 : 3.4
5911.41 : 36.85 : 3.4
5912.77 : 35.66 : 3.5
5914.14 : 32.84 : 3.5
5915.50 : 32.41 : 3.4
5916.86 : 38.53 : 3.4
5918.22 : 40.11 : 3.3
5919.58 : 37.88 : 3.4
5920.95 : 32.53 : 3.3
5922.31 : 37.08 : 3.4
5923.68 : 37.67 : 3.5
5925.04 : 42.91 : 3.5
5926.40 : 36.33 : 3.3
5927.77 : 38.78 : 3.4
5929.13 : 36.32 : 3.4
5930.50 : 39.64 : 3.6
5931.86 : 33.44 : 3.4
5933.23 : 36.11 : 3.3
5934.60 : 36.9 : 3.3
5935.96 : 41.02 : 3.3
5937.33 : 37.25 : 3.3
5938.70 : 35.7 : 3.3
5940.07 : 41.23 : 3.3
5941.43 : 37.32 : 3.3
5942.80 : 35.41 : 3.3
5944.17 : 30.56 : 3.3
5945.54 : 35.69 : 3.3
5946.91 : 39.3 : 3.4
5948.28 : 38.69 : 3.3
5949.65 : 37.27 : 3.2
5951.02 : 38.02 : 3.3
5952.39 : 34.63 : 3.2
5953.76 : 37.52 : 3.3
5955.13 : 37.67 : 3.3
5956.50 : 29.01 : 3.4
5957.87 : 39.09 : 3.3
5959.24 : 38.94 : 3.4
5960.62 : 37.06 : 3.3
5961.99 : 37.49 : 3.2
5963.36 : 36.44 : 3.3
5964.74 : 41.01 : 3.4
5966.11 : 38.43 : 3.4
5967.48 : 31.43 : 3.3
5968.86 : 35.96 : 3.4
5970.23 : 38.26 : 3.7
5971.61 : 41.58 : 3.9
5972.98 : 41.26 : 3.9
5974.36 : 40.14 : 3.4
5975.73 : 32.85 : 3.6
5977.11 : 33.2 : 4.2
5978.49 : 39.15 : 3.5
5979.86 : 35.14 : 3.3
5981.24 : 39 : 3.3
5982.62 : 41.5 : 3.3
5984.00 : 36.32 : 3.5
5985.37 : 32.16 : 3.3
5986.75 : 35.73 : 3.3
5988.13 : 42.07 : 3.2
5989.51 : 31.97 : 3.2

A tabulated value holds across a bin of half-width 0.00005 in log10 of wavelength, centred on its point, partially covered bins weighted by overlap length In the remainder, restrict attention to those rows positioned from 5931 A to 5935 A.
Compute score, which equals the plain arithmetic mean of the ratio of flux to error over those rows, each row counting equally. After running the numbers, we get 10.7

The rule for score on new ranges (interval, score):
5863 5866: 10.3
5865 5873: 9.7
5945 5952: 11.5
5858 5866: 10.5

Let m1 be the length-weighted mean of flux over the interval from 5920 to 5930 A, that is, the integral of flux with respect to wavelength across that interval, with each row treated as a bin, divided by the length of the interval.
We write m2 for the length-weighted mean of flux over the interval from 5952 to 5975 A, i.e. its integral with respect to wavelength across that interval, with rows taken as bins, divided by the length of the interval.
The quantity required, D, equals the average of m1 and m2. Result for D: 37.4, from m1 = 37.4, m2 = 37.4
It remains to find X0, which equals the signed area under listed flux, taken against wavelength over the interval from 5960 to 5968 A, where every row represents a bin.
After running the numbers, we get 297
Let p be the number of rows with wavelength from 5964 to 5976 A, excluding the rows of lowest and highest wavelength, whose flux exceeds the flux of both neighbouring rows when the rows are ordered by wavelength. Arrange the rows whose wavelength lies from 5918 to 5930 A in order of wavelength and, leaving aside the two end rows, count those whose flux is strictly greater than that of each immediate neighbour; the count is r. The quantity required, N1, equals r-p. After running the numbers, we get 1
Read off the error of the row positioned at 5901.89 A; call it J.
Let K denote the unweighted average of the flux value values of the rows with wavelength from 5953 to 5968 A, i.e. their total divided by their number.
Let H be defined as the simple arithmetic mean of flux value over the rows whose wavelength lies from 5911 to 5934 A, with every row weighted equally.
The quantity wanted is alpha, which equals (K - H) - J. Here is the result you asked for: -3.3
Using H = 36.8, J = 3.30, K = 36.7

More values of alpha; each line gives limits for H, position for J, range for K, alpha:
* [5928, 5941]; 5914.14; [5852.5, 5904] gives -5.1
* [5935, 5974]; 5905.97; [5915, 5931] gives -3.1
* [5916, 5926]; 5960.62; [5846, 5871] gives -5.4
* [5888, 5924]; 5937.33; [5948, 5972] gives -1.0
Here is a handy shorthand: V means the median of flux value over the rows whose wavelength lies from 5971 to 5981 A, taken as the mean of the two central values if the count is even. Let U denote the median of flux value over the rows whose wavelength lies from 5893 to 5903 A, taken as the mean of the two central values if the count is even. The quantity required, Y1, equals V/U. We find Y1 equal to 1.17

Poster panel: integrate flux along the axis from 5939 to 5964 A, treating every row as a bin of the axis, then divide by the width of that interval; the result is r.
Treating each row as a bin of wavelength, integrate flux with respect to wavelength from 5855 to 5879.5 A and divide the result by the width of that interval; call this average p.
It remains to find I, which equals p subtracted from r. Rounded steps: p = 36.7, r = 36.7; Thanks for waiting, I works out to 0.1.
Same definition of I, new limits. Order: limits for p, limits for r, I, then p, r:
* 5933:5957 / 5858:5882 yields 0.3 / 36.7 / 37.0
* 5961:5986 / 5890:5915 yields -3.1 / 37.3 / 34.2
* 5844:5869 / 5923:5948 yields 1.4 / 36.0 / 37.3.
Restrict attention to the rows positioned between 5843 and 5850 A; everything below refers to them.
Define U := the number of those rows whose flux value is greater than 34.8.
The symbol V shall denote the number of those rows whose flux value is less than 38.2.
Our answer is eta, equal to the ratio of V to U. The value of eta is 1.7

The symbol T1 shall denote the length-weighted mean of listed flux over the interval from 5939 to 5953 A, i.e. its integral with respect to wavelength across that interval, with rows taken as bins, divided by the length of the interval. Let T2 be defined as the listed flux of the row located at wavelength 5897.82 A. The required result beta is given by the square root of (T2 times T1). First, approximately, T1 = 36.8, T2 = 39.7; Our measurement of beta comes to 38.2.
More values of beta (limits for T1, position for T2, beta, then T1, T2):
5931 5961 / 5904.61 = 35.2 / 36.7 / 33.71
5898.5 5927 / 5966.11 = 37.0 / 35.5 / 38.43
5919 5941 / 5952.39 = 36.1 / 37.5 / 34.63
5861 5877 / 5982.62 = 39.3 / 37.2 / 41.5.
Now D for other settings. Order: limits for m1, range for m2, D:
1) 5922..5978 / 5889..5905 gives 35.5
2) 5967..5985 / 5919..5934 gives 37.2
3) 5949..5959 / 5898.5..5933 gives 36.0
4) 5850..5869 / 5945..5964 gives 36.6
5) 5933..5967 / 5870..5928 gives 36.5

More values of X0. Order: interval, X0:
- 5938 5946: 288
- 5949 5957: 287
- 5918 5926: 303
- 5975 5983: 293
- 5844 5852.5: 298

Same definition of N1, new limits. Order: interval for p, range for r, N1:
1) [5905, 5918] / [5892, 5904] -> -1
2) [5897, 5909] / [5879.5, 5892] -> 0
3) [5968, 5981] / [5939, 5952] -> -1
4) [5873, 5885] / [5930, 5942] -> 0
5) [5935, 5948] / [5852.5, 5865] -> 2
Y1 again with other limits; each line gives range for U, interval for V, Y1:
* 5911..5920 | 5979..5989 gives 0.99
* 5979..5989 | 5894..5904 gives 0.90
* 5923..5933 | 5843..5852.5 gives 0.94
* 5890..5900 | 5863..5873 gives 1.08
